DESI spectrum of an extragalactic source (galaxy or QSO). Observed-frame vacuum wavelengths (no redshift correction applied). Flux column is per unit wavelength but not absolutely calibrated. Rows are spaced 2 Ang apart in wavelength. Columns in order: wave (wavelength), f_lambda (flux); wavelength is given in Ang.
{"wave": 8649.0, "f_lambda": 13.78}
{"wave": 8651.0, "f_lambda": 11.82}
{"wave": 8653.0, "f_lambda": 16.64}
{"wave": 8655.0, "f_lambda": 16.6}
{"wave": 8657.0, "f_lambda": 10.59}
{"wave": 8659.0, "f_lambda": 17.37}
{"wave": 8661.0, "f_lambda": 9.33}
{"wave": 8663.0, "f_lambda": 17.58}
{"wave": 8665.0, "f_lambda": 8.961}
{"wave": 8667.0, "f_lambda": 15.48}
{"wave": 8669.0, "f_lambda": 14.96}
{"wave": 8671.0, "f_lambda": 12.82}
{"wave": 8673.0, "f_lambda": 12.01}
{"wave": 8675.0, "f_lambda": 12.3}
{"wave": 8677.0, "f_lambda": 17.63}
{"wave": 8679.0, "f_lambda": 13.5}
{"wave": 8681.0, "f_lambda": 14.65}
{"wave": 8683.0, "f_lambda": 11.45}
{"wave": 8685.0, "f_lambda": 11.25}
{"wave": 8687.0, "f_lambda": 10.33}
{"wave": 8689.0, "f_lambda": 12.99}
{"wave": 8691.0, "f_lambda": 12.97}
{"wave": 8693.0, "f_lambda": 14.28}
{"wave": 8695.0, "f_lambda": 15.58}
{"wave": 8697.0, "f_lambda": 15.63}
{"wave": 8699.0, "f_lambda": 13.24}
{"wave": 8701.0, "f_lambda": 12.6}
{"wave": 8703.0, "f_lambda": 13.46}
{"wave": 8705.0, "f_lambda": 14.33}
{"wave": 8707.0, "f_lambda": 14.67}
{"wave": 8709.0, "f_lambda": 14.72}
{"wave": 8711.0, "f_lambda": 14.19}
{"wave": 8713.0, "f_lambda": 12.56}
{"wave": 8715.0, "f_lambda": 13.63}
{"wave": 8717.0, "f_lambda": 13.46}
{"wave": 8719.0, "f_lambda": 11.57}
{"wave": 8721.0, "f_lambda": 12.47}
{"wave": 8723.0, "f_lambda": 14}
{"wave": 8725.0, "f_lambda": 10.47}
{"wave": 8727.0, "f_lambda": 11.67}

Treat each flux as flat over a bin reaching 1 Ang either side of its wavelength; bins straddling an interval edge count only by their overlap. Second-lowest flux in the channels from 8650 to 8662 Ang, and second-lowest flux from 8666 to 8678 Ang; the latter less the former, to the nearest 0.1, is 1.7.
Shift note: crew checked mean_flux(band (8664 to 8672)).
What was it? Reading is 13.1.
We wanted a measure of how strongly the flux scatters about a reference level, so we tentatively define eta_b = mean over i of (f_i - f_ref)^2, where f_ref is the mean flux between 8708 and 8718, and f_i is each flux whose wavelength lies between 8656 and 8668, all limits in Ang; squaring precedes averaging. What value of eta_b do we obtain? 14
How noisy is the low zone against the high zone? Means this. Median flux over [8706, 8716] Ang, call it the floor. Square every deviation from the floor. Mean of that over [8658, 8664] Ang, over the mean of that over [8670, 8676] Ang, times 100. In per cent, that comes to 443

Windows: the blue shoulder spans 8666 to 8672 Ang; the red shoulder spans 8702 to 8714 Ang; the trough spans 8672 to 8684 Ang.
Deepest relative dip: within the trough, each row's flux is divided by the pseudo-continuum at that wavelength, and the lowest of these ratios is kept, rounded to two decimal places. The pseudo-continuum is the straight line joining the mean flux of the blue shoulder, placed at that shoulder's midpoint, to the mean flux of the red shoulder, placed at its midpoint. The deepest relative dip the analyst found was 0.80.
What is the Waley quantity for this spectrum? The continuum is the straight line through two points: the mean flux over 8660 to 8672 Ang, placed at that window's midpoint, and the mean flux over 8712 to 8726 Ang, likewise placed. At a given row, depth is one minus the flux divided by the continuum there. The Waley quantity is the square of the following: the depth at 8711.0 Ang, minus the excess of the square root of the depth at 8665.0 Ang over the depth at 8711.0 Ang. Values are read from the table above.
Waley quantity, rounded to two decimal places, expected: 0.65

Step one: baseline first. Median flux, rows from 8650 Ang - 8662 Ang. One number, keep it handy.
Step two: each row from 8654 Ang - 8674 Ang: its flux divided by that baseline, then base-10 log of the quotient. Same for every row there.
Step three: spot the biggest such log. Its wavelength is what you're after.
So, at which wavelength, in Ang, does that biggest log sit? 8663.0 Ang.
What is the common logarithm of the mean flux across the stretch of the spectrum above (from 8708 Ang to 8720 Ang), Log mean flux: 1.13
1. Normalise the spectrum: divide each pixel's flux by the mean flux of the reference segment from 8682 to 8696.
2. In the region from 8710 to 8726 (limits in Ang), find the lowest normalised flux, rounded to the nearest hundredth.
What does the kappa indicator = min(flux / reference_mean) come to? 0.82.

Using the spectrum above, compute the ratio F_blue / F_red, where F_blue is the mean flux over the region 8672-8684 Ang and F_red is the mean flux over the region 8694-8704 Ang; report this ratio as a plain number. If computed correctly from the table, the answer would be 0.96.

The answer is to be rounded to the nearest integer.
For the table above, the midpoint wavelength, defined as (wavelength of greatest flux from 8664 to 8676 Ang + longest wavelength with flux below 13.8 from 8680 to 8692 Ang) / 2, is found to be 8679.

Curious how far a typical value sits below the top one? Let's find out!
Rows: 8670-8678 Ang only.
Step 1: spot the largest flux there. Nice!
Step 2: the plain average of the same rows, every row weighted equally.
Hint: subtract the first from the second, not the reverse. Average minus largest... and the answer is -3.9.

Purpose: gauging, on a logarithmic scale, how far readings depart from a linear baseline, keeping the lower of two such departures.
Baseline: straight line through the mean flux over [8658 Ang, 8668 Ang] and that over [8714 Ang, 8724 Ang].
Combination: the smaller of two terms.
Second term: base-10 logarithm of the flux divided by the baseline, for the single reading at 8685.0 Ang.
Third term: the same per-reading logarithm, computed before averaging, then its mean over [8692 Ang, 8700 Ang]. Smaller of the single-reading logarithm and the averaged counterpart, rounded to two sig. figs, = -0.078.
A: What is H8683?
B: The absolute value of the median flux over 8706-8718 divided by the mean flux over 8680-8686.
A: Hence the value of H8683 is 1.12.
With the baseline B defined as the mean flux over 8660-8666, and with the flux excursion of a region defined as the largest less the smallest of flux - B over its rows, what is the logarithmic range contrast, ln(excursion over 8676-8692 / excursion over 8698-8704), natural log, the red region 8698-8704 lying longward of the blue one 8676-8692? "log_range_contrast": 2.14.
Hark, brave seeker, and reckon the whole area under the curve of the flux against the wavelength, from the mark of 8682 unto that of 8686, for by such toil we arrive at 45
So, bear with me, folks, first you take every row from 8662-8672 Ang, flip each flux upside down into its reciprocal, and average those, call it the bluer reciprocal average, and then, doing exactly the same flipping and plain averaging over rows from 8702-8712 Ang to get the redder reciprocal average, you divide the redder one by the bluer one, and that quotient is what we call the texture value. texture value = 0.93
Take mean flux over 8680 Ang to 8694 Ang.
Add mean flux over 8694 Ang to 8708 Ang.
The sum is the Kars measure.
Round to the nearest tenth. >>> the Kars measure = 26.8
